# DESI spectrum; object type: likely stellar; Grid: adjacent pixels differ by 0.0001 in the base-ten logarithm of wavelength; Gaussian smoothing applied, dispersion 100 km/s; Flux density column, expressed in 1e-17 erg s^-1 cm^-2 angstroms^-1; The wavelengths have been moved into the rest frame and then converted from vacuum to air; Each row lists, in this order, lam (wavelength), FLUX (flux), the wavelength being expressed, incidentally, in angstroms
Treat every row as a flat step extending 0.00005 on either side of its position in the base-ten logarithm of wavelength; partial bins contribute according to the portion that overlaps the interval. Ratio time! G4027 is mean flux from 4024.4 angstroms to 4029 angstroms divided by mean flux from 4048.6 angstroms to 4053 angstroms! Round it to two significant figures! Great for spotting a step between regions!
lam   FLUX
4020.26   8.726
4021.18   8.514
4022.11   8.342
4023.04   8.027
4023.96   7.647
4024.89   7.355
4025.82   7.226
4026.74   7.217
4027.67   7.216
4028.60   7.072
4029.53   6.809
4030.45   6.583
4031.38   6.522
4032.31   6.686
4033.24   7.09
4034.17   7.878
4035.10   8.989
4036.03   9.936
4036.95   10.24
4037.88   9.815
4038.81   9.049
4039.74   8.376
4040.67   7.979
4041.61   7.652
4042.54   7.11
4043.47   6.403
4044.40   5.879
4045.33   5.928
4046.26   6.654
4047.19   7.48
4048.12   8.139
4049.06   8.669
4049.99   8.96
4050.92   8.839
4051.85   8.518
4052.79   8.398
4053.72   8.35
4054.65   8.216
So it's 0.83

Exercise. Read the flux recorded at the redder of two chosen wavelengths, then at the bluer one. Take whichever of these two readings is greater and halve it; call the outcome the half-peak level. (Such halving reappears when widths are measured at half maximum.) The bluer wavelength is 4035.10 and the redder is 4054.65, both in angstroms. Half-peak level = 4.49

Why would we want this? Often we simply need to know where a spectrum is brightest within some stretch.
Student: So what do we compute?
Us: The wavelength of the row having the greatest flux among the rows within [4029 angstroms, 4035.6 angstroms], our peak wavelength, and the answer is 4035.10 angstroms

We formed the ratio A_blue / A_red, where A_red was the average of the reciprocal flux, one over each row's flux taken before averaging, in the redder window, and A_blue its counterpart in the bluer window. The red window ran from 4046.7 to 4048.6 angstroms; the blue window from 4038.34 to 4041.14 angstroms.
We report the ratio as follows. 0.92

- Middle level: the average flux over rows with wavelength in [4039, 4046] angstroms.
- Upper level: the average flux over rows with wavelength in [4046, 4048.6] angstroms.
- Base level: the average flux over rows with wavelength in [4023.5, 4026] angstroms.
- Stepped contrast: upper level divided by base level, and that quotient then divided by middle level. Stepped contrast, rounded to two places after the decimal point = 0.14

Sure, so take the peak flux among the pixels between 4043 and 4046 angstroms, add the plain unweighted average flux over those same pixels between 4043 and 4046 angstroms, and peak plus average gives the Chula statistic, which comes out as 12.5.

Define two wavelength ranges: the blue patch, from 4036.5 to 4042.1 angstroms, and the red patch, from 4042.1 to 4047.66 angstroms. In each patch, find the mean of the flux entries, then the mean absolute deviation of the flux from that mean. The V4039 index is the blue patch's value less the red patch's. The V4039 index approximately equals 0.34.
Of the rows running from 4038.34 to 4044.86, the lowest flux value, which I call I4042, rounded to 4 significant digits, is 5.879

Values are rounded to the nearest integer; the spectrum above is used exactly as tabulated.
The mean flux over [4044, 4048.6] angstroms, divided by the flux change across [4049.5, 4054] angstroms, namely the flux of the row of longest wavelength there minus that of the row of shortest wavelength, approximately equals -11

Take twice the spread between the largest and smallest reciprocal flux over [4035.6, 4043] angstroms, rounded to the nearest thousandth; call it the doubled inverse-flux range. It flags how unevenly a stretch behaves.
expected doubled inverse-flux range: 0.086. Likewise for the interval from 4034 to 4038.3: 0.059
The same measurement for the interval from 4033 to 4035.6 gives 0.060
